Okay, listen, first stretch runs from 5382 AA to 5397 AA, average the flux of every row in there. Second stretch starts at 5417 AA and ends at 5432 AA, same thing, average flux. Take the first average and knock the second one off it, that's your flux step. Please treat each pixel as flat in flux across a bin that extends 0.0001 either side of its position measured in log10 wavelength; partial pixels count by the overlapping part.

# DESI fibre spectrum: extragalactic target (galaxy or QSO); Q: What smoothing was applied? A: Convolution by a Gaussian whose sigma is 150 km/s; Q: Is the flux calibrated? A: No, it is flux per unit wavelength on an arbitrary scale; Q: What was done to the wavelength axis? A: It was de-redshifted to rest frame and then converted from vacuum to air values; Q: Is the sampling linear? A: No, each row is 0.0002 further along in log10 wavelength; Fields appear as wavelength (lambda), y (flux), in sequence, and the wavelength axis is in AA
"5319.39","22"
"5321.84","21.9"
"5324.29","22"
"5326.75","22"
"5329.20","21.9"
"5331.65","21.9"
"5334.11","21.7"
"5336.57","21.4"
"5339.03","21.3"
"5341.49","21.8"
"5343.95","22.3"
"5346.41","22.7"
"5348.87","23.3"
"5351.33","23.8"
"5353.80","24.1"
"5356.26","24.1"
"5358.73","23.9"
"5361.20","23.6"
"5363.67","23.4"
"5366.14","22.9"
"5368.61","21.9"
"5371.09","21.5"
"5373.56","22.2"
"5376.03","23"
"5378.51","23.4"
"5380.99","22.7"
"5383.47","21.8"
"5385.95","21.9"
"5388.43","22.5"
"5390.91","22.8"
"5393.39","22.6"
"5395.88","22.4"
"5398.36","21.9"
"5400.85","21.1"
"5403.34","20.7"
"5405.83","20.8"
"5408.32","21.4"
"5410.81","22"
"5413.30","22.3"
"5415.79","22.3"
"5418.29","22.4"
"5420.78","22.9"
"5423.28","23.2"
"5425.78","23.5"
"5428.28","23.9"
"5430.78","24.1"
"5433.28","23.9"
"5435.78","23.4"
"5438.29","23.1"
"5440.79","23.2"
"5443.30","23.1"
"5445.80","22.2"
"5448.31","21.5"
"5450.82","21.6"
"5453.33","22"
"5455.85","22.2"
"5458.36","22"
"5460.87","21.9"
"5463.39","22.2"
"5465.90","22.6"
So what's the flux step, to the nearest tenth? -1.0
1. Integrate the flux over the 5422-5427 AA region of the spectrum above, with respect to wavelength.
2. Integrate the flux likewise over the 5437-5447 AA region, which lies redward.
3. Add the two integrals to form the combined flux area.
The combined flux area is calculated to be 346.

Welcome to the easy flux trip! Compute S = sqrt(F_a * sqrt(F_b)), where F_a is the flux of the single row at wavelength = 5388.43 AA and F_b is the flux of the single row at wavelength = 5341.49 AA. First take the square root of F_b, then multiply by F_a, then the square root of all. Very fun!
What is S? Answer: 10.2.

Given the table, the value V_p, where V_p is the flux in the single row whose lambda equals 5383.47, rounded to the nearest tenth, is 21.8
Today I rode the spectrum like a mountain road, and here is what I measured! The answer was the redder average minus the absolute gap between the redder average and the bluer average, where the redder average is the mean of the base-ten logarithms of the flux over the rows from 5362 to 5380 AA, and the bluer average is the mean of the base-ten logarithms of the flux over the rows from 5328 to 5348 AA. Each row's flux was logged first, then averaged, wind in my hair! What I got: 1.34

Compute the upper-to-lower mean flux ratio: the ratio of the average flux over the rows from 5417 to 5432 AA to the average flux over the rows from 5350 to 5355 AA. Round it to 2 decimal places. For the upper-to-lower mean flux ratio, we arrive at 0.97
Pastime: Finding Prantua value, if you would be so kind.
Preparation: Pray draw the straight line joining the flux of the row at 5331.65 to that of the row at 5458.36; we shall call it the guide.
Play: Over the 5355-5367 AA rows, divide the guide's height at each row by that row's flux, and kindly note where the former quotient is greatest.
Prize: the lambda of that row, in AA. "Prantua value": 5366.14 AA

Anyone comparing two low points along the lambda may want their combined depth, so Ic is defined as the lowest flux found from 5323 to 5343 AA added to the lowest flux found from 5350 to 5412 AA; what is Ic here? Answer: 42.0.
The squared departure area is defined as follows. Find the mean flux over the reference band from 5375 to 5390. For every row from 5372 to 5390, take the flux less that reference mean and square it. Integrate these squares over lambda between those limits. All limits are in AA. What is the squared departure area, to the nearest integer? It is 5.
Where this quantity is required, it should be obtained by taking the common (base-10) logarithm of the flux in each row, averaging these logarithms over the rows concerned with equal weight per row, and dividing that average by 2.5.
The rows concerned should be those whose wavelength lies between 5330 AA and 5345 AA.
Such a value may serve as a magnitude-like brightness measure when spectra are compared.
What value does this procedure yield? 0.535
